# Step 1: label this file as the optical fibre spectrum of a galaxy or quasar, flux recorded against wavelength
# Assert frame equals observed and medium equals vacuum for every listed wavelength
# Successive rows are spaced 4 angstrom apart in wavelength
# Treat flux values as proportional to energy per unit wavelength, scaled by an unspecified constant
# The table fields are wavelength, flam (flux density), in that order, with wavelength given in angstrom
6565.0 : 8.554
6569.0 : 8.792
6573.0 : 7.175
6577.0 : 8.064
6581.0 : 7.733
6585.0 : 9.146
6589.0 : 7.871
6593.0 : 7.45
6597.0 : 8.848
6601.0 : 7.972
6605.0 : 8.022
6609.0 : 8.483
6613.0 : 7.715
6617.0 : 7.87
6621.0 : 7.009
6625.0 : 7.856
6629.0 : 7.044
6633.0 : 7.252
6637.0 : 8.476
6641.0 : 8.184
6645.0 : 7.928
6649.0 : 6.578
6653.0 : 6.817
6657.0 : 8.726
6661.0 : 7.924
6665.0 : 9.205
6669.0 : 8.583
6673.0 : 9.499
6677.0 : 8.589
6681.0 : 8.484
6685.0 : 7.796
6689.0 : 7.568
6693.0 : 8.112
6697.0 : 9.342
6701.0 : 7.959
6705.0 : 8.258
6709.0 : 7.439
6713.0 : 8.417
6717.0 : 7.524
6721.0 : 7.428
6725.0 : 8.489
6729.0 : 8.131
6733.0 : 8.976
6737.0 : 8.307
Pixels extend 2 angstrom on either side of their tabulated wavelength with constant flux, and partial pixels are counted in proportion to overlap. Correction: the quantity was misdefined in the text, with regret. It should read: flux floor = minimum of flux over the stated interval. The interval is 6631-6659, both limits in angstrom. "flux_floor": 6.578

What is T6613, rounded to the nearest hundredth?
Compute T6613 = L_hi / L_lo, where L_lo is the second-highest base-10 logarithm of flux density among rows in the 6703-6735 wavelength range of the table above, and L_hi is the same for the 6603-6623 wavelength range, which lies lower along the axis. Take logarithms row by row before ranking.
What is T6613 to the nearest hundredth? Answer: 0.97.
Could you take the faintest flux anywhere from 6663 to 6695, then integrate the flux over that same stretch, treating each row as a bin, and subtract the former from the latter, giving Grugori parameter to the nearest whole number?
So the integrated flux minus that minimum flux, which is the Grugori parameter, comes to 264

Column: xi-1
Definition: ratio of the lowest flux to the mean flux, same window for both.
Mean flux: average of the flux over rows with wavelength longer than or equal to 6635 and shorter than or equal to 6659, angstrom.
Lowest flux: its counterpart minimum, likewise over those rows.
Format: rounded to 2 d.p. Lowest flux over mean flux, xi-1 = 0.84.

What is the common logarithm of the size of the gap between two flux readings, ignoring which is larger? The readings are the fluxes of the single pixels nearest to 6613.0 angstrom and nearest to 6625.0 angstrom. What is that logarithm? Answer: -0.9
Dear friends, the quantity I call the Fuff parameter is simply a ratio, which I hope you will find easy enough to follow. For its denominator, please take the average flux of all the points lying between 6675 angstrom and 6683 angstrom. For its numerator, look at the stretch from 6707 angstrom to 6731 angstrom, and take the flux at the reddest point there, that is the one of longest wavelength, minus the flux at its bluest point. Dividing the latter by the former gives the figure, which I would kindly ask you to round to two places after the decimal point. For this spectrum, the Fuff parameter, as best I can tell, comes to 0.08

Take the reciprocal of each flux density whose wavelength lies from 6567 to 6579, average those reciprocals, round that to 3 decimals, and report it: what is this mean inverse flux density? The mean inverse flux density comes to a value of 0.126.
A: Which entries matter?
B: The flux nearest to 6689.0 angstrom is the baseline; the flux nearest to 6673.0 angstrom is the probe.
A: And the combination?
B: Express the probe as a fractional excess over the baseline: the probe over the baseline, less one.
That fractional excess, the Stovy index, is 0.26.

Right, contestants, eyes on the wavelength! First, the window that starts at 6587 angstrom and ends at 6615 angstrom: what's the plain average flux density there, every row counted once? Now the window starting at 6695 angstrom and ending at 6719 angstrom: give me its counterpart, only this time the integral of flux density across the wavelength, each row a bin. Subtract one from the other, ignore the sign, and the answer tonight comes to 188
